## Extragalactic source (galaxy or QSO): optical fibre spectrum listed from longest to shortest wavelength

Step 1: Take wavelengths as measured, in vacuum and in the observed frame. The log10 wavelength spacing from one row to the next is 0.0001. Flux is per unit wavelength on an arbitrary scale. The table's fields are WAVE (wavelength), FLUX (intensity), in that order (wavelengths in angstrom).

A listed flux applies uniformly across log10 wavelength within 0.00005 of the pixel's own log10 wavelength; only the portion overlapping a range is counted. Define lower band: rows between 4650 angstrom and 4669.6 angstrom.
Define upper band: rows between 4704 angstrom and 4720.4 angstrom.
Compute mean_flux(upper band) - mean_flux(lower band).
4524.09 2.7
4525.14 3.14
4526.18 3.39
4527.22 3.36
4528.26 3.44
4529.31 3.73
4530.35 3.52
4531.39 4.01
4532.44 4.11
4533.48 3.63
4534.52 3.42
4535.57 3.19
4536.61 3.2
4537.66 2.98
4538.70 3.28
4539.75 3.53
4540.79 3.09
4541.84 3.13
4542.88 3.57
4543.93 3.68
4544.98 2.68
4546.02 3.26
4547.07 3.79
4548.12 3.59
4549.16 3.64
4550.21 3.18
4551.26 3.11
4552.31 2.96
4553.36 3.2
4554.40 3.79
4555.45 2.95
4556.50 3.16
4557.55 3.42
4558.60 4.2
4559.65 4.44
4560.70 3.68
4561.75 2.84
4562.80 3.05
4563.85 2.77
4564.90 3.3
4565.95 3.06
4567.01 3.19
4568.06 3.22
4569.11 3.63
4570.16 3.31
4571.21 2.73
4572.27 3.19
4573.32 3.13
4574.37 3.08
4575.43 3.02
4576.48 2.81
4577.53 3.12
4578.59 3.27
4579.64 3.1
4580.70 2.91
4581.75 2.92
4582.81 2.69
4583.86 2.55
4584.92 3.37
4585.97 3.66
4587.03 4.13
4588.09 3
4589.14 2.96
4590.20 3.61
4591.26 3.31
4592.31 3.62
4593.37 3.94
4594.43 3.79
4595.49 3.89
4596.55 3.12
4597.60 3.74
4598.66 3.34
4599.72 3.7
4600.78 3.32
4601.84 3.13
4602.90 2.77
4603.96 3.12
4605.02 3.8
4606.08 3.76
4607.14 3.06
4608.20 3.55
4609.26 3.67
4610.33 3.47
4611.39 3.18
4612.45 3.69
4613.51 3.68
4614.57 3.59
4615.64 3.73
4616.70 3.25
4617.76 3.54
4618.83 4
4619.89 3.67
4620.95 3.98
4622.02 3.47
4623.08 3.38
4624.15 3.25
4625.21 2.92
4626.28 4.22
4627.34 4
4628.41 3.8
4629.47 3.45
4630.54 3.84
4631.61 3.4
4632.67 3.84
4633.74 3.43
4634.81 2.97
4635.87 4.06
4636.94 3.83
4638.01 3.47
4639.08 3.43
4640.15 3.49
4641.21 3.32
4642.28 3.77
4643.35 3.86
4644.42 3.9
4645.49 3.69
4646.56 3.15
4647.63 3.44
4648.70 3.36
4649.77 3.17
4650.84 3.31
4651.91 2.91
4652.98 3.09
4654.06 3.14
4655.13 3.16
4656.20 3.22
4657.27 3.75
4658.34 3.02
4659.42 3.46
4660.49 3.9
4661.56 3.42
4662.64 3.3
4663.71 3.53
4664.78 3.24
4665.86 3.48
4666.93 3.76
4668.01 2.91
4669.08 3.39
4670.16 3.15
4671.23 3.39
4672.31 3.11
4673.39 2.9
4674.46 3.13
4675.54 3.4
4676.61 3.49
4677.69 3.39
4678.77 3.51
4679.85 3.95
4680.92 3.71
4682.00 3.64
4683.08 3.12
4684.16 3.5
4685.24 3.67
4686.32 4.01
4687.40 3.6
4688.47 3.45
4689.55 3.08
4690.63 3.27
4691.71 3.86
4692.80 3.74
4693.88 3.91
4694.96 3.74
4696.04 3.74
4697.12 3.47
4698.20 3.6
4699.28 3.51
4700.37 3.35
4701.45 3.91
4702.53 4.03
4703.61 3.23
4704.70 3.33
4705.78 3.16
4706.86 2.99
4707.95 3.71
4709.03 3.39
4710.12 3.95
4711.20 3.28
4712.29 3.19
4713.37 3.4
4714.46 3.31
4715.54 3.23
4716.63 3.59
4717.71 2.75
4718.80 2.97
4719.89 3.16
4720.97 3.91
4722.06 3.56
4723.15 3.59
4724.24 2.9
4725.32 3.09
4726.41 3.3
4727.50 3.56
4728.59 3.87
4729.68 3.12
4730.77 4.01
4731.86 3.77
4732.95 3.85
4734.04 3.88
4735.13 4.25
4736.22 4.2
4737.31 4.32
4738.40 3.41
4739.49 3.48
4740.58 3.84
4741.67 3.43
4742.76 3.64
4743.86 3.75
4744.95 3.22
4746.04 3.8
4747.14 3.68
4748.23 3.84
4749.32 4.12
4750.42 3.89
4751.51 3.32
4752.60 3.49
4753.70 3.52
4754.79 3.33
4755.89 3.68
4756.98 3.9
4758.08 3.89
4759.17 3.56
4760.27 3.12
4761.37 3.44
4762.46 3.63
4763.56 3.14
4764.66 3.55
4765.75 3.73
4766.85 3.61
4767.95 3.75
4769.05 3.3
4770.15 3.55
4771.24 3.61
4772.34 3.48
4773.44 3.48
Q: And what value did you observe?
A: -0.04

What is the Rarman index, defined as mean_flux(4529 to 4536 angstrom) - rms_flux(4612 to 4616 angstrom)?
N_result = 0.0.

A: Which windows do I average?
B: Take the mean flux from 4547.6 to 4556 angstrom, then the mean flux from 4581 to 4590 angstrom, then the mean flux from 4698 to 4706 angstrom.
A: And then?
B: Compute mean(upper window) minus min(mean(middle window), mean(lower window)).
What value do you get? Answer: 0.35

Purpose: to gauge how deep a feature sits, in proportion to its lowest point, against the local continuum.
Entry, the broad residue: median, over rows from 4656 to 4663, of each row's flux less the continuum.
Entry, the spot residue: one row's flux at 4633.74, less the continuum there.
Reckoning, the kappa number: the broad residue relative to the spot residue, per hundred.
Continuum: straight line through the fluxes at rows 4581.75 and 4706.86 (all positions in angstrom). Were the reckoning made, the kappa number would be 95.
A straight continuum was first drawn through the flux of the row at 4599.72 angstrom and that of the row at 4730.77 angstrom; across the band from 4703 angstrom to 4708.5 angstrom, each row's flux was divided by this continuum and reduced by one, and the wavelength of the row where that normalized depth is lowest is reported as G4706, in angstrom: 4706.86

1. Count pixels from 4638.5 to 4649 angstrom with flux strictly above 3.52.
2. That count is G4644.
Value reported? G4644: 4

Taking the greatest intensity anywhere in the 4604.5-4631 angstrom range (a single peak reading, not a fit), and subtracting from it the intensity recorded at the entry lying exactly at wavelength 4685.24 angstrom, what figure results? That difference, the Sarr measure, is 0.55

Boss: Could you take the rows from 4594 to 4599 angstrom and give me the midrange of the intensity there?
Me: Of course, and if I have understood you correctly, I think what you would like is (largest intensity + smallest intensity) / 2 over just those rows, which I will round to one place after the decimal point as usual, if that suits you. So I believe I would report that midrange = 3.5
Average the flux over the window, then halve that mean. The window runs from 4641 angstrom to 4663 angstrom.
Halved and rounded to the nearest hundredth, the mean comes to 1.70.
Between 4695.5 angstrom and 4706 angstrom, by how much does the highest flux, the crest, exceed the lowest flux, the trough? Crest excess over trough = 0.87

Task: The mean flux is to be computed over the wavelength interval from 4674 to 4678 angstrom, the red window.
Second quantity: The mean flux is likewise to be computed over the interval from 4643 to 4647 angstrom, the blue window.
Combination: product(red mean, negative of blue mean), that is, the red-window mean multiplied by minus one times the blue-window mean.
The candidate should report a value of -12.2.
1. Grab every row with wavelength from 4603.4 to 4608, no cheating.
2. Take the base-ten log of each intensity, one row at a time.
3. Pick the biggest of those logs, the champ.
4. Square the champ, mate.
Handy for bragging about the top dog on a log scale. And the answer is 0.336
